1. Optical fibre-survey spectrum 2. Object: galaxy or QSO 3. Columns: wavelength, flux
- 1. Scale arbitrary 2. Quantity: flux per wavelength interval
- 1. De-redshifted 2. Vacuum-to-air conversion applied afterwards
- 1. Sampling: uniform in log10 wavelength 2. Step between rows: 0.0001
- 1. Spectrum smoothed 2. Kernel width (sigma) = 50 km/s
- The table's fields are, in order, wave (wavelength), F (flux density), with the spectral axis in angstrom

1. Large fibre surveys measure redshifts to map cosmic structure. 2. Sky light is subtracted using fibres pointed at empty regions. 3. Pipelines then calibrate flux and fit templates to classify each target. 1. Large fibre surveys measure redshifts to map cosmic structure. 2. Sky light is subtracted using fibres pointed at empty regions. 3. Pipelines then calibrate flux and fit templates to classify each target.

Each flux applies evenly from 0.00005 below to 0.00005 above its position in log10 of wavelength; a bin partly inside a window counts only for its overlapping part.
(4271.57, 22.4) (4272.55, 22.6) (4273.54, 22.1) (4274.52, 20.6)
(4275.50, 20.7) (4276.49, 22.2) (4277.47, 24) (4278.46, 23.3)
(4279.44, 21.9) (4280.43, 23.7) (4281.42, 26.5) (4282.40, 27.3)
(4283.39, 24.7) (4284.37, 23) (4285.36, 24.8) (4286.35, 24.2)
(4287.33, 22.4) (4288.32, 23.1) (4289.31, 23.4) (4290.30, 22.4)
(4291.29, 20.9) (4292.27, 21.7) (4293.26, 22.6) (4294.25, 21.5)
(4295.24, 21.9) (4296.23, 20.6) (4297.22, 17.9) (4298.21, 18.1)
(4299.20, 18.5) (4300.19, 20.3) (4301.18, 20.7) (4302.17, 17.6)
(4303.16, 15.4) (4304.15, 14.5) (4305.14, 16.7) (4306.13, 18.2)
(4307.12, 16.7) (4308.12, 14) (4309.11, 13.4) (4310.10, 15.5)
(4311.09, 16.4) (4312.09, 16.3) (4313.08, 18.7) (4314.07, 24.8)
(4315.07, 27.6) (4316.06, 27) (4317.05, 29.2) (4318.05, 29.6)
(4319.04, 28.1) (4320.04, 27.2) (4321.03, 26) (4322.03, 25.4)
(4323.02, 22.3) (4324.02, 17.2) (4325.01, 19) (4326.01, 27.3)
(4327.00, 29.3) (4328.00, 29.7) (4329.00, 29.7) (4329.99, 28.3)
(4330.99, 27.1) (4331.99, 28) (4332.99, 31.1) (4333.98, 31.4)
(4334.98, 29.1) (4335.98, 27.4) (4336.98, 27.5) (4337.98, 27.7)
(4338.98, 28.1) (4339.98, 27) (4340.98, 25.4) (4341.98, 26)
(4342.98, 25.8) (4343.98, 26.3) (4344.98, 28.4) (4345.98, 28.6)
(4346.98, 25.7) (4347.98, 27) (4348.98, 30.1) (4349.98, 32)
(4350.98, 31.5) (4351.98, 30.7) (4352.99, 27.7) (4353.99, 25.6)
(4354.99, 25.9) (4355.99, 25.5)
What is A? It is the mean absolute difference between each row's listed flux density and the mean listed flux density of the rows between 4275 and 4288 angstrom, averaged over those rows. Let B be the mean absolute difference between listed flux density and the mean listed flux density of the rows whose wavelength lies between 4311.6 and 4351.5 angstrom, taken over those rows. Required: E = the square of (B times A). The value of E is 12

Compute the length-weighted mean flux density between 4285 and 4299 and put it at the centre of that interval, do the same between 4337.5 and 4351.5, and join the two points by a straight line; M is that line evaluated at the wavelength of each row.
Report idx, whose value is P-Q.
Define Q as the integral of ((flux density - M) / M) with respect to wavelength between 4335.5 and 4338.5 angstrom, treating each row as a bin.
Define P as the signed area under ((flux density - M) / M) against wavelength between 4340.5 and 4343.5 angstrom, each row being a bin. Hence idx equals -0.3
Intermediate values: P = -0.20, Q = 0.1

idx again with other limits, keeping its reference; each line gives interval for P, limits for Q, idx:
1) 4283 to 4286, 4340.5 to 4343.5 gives 0.7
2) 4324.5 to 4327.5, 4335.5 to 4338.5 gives -0.1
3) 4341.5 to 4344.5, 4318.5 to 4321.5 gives -0.4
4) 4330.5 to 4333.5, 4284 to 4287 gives -0.2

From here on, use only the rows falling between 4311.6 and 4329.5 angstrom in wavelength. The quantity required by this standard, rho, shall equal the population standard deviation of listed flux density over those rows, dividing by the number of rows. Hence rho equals 4.42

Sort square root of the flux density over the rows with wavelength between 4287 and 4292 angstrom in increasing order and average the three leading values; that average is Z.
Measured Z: 4.7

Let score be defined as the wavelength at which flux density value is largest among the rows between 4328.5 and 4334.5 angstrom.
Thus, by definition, 4333.98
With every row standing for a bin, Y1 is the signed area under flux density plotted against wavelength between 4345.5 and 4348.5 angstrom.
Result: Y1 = 81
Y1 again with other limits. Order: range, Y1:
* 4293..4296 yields 65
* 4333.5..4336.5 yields 88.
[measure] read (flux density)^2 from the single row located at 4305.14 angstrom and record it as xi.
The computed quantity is 279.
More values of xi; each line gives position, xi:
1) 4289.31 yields 548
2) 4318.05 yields 876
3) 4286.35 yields 586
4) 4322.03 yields 645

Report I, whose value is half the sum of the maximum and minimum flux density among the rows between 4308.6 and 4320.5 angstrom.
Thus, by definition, 21.5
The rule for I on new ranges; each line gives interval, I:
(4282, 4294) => 24.1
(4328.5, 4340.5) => 29.2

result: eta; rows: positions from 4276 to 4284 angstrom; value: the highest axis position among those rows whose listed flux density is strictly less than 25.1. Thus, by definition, 4283.39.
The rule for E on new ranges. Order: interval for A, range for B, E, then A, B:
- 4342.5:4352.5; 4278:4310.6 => 36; 2.0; 3.0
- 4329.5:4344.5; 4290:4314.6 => 10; 1.3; 2.5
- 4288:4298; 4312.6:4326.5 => 13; 1.1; 3.3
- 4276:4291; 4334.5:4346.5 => 1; 1.2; 1.0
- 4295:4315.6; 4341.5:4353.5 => 24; 2.6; 1.9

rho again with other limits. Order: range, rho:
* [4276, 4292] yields 1.60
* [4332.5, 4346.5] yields 1.75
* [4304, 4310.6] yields 1.59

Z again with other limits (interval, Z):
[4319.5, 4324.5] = 4.6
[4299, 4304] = 4.1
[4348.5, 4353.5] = 5.4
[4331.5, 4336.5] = 5.3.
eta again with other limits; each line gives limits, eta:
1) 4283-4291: 4290.30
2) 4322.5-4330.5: 4325.01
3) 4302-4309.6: 4309.11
